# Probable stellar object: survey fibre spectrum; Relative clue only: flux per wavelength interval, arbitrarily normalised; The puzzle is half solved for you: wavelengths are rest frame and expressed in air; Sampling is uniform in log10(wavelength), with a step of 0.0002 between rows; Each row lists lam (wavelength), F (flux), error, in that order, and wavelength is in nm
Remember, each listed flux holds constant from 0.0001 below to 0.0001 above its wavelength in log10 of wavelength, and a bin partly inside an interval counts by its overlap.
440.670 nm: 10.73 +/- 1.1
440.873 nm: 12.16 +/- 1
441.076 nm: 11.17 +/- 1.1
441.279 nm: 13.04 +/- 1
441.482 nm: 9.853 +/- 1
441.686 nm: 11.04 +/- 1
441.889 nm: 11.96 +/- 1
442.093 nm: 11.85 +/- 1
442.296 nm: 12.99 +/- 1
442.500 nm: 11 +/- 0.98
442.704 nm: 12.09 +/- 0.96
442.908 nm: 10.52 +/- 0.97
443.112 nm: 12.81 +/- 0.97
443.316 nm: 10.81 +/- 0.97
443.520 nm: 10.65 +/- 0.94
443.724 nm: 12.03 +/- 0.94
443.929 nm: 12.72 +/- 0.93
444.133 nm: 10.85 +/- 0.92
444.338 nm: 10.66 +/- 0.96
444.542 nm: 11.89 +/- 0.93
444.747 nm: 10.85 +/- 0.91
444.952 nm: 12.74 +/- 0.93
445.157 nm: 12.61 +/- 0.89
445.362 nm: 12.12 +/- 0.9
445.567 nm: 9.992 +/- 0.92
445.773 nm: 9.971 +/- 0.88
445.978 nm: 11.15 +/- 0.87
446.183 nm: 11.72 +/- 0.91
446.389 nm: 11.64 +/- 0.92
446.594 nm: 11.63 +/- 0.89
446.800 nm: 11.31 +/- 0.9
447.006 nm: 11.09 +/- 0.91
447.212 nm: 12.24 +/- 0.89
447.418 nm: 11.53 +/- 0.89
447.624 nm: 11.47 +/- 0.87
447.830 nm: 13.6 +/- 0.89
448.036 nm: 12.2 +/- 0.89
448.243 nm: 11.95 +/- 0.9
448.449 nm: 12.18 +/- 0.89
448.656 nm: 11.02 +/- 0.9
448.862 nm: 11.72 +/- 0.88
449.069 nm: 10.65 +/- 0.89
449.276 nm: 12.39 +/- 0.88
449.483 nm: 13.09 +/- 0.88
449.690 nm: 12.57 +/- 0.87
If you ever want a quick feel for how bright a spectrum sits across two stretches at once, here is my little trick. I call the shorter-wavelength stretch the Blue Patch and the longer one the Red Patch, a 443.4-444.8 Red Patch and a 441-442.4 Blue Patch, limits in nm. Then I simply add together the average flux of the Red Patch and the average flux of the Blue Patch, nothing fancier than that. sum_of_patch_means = 23.1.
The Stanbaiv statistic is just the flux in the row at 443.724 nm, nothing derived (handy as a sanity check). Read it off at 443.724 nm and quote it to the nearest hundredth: 12.03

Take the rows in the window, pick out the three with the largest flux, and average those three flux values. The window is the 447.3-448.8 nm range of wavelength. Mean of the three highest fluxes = 12.7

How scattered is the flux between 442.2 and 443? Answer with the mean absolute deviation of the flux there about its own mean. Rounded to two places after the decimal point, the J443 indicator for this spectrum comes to 0.89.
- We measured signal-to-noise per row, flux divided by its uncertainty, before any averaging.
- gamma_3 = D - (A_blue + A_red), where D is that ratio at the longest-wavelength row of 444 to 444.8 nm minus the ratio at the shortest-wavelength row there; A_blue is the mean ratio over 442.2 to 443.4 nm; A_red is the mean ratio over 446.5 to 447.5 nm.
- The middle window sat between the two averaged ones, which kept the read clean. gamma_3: -24.8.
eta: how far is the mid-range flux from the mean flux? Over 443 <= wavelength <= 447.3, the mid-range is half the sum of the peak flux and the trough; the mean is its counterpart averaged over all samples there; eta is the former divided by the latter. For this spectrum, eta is 0.99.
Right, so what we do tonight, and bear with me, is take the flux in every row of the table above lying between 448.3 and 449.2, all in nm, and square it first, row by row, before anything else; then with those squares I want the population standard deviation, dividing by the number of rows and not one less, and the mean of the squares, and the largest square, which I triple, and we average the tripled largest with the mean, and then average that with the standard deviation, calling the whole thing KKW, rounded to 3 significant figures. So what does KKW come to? 151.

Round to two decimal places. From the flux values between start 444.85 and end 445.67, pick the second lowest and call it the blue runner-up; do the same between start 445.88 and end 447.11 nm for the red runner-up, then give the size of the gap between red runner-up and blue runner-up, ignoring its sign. 0.97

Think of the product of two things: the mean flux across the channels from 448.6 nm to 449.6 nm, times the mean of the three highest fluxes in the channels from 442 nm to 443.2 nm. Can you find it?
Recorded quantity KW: 149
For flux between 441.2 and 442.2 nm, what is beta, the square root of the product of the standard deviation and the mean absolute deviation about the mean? 1.0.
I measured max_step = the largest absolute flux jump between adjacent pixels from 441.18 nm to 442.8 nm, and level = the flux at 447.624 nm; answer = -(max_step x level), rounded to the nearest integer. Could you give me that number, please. -37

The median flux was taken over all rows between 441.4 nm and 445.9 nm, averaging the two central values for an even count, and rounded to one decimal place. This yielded 11.4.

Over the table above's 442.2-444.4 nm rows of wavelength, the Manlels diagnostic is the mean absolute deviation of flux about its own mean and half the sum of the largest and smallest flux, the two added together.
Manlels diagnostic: 12.6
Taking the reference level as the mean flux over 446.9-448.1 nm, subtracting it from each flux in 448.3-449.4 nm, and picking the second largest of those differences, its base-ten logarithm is -0.8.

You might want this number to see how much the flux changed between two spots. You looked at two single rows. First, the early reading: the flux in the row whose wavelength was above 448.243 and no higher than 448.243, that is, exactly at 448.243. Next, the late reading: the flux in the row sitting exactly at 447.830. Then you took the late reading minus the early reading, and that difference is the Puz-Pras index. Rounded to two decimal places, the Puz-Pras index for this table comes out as 1.65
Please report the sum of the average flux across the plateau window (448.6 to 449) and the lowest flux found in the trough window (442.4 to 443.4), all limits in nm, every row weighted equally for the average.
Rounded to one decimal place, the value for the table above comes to 21.9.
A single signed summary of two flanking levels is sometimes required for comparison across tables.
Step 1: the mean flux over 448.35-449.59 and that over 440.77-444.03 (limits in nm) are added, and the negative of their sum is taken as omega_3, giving -23.5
